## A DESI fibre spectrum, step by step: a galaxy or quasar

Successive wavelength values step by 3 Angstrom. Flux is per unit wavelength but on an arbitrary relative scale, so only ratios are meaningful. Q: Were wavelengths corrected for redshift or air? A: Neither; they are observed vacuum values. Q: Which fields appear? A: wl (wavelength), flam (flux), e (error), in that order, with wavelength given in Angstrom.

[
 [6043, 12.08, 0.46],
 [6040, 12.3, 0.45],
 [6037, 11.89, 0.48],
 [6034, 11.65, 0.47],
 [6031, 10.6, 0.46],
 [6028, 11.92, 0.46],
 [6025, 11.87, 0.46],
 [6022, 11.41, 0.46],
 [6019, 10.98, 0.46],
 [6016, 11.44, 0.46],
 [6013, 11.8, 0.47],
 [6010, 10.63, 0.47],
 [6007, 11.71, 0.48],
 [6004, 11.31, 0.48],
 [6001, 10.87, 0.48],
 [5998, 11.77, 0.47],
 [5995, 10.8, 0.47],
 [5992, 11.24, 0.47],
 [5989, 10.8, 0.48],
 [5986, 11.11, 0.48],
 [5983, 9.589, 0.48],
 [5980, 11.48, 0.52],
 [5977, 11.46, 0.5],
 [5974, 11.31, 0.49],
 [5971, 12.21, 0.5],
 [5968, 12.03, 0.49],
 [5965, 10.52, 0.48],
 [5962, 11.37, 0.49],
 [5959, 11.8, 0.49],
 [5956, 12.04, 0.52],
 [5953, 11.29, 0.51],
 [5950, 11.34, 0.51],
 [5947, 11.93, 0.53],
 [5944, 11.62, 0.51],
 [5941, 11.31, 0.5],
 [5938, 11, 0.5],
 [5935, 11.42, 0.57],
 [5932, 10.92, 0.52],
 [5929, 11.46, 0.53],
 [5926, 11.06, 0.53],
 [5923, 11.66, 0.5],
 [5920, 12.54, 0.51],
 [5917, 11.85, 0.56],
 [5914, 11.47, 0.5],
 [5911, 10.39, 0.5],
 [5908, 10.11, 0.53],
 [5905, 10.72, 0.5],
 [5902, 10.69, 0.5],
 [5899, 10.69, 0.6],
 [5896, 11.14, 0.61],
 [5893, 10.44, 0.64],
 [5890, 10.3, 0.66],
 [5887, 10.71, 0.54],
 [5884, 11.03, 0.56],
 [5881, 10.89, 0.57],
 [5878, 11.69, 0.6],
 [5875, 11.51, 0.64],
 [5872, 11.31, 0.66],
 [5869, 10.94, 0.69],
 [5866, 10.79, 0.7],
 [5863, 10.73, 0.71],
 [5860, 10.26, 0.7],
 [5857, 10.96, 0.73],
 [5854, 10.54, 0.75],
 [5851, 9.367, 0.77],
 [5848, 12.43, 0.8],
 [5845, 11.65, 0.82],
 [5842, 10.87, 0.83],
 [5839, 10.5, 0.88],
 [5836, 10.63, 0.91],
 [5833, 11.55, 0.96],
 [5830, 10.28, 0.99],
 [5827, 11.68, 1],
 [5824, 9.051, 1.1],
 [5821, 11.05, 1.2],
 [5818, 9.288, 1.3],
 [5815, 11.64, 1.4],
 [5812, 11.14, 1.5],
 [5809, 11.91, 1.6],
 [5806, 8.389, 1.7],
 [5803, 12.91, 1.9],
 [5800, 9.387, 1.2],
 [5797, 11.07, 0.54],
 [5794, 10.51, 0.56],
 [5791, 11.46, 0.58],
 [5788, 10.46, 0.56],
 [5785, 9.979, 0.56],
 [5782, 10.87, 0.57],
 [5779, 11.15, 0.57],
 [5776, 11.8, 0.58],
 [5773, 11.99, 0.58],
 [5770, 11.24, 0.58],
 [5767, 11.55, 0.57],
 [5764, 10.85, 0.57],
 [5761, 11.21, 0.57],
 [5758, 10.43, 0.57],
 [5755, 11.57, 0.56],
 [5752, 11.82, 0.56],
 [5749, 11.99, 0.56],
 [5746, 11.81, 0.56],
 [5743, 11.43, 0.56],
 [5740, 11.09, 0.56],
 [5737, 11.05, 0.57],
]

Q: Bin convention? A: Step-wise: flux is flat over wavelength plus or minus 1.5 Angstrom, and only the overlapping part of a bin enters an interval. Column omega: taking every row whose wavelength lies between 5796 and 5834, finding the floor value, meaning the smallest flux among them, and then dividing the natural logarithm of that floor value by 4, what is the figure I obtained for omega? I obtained 0.532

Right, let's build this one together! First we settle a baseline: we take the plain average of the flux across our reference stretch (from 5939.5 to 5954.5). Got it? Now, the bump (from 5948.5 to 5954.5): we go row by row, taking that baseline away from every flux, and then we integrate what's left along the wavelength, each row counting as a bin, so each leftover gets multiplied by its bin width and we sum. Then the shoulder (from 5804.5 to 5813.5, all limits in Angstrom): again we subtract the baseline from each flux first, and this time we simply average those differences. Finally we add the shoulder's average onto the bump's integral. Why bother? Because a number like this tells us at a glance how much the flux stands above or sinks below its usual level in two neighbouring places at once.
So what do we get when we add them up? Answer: -2.1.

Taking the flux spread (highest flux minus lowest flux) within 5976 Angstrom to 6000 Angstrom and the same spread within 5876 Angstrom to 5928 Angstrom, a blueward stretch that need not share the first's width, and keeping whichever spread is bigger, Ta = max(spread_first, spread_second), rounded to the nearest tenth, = 2.4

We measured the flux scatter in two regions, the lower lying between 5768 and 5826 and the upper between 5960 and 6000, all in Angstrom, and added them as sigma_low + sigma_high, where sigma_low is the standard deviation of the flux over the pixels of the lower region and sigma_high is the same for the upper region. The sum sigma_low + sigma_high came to 1.8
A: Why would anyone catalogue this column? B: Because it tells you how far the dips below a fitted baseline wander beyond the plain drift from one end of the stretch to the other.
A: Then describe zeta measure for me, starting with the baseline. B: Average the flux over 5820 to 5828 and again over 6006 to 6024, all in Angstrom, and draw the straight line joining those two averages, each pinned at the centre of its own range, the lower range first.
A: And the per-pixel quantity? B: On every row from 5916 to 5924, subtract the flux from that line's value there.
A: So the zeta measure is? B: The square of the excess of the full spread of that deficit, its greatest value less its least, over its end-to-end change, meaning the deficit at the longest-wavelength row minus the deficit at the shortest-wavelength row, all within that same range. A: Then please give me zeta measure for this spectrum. 0.5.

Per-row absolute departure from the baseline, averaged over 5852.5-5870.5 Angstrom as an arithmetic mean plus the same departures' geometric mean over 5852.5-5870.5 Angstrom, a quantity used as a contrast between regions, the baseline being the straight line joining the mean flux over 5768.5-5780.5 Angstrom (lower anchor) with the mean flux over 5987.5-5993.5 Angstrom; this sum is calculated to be 1.2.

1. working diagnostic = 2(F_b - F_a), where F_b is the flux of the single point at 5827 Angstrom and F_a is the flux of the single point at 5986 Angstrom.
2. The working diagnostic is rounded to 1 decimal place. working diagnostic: 1.1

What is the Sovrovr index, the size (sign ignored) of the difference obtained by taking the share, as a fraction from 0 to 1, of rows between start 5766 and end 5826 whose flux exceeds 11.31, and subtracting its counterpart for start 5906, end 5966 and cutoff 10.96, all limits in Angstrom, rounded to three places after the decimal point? 0.450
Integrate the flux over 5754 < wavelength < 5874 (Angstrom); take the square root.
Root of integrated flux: 36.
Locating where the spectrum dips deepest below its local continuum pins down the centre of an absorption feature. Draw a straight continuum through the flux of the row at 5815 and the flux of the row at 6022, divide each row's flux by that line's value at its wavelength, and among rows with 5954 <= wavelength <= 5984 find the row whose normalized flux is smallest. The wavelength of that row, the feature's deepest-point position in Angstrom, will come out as 5983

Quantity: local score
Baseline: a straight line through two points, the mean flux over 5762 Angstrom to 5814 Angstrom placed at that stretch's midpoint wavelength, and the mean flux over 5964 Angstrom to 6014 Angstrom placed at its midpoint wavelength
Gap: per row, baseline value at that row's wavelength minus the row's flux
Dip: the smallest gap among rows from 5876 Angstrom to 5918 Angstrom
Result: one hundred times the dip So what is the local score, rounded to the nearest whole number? -72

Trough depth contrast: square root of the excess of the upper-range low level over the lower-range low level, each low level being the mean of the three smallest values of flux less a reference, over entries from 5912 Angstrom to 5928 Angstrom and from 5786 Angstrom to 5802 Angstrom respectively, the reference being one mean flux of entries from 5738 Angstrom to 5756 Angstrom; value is 1.1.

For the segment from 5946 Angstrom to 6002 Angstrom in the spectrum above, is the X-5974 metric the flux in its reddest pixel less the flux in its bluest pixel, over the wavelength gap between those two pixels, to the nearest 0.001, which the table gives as -0.020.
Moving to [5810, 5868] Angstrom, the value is -0.006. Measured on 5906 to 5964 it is 0.023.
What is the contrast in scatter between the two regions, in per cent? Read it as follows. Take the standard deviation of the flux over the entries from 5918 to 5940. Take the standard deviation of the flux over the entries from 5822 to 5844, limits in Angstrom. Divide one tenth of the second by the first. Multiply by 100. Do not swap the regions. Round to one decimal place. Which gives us 15.8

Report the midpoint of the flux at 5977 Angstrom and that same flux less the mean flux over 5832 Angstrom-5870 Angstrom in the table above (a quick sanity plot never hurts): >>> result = 6.0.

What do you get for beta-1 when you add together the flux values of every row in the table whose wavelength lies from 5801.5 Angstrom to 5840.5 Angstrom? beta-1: 140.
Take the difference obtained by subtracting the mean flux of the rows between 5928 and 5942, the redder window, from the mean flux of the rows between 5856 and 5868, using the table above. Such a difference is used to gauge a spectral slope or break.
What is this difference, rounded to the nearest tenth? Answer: -0.5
